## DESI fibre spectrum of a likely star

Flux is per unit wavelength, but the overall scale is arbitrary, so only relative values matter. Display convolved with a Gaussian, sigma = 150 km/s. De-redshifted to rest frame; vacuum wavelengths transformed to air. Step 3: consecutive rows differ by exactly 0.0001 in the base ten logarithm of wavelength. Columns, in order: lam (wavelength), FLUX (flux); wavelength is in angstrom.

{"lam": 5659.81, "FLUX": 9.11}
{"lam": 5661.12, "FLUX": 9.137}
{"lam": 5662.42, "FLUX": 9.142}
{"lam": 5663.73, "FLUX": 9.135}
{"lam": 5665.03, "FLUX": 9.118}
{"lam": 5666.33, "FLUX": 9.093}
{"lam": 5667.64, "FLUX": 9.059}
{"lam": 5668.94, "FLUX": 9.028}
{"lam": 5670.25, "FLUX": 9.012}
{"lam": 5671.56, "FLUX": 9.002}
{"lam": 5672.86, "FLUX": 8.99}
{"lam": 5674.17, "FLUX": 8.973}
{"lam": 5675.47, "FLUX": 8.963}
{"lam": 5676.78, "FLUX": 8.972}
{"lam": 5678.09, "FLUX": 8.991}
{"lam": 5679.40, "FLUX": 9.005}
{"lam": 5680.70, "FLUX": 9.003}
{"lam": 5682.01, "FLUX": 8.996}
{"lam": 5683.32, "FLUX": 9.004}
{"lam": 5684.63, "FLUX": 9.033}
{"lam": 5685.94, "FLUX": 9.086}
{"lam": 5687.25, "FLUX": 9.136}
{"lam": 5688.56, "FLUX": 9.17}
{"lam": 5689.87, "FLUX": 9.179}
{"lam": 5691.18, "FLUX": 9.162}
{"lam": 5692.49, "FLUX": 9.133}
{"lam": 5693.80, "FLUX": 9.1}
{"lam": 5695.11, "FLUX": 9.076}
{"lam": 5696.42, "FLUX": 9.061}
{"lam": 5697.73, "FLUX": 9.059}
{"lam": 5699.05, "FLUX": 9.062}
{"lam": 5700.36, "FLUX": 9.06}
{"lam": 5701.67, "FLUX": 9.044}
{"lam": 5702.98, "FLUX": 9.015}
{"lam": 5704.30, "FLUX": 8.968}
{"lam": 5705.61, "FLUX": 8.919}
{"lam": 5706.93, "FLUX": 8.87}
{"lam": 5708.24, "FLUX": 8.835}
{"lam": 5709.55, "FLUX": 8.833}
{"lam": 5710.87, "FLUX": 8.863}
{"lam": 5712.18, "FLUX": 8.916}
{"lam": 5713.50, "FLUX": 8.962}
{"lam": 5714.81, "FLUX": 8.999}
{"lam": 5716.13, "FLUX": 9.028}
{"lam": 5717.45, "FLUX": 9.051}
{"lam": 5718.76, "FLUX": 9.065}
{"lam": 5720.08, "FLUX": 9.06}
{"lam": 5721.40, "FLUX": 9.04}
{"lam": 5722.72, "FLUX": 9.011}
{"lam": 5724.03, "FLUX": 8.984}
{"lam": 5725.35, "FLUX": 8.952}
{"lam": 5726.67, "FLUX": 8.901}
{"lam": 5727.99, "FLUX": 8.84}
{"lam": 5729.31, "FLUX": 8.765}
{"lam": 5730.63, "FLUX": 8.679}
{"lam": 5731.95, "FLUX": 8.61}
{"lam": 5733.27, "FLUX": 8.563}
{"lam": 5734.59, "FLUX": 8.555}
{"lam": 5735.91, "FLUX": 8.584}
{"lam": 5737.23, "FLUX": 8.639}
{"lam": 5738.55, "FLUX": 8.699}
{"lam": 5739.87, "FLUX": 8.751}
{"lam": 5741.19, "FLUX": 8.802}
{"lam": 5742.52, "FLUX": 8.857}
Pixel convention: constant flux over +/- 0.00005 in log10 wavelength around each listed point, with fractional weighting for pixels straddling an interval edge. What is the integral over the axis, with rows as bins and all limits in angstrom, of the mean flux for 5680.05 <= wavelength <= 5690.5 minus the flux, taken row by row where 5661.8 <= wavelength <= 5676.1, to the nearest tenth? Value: 0.4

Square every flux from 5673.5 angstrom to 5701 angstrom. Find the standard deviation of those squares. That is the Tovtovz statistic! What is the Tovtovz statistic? 1.2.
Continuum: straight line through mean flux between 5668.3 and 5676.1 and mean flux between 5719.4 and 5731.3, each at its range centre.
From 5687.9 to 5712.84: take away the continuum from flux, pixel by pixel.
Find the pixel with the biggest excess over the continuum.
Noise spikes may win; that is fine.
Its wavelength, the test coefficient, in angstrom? 5689.87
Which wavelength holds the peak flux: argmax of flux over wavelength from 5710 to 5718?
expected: 5717.45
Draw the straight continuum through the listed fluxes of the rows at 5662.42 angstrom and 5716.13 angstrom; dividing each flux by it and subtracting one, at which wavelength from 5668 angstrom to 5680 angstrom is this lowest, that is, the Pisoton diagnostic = 5675.47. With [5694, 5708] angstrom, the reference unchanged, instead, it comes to 5706.93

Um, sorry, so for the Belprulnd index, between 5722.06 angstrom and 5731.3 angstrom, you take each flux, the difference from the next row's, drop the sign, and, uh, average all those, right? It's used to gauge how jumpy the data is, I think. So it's 0.055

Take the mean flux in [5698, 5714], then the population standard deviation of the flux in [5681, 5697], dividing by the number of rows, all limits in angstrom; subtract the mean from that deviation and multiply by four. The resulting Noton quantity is -35.5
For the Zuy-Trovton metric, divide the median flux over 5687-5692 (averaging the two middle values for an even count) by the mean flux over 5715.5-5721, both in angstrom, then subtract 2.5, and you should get -1.49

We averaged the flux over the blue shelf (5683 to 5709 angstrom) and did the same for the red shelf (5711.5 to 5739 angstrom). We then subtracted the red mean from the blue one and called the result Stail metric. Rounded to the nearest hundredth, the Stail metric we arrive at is 0.20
